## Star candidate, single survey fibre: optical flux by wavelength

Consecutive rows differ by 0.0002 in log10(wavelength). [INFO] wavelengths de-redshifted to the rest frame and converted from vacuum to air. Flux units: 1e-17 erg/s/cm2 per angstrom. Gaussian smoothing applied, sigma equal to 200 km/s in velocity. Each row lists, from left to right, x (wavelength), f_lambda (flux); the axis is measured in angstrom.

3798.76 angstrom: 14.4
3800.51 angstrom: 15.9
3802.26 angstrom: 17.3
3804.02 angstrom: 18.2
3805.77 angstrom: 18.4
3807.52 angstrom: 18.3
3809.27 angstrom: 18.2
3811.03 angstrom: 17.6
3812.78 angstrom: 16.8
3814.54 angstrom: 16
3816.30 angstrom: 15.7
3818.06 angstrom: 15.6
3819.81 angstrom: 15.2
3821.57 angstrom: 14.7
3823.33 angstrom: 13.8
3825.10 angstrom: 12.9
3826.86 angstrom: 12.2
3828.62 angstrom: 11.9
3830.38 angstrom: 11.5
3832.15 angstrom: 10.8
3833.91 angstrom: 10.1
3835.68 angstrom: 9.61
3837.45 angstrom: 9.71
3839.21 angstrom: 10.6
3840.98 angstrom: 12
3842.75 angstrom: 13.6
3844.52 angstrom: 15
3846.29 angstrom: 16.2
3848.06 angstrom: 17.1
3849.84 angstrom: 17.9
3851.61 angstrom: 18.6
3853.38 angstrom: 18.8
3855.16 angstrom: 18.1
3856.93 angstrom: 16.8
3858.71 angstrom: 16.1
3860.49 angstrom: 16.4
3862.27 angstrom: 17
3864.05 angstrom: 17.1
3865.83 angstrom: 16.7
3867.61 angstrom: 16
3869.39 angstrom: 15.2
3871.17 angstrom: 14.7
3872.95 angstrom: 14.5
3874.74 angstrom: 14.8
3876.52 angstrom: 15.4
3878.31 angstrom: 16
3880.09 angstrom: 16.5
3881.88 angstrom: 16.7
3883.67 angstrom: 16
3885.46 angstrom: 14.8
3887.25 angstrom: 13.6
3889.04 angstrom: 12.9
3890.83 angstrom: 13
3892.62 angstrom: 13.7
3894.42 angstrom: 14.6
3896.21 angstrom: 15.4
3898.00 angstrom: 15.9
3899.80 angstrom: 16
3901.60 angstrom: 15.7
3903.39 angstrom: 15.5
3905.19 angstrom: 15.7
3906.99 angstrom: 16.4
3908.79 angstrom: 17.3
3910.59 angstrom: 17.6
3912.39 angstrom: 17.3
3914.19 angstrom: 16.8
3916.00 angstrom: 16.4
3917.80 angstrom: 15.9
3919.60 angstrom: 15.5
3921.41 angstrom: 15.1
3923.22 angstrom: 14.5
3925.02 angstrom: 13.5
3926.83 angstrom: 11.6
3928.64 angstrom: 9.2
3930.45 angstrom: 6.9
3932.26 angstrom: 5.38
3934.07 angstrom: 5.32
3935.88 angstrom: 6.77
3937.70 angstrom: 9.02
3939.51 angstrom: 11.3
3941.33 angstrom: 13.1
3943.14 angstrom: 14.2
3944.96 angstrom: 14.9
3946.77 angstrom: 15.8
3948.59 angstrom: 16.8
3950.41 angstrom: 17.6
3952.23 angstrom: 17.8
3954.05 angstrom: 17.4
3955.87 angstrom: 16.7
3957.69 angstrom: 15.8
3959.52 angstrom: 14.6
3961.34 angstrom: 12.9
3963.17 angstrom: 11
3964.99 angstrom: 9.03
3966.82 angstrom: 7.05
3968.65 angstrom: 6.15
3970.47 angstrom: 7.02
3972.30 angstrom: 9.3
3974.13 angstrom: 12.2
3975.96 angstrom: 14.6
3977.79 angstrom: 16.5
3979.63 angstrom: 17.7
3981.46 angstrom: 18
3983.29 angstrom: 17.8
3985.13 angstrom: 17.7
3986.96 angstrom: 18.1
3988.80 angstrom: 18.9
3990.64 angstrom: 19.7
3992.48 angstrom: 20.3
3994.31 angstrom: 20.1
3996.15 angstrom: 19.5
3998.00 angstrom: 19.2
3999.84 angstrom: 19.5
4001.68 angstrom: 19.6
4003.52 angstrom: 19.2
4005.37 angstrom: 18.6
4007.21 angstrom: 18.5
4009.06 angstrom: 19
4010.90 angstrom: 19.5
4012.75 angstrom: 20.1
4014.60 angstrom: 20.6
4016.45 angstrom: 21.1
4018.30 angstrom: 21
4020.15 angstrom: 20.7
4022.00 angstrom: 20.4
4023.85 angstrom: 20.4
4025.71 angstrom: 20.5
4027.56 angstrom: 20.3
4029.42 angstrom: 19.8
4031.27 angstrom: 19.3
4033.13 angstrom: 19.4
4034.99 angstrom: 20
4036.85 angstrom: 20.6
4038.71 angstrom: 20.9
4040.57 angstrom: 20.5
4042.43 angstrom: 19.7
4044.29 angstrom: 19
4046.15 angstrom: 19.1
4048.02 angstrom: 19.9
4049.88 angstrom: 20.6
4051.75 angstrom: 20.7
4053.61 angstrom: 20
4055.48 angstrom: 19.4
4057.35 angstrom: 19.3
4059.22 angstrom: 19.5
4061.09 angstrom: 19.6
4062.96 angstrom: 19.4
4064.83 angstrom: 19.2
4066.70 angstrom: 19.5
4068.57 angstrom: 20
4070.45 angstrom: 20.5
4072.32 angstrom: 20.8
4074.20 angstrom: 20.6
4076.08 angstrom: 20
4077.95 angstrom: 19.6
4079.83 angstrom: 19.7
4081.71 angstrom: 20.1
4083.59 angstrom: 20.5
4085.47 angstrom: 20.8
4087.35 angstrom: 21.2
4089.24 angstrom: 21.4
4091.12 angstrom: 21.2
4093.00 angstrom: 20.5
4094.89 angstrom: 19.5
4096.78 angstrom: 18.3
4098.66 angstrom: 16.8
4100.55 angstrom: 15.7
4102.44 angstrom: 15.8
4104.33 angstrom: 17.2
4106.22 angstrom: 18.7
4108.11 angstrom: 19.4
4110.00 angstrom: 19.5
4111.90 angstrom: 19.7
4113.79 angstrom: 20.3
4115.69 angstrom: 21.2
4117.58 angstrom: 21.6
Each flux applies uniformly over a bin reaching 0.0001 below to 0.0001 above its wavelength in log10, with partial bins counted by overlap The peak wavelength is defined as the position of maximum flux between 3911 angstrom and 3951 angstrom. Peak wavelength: 3950.41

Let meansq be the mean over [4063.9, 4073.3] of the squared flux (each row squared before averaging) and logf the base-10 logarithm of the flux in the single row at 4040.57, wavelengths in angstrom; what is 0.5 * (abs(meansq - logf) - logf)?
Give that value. 199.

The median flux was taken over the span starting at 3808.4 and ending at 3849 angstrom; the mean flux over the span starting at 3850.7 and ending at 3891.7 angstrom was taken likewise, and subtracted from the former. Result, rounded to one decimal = -2.1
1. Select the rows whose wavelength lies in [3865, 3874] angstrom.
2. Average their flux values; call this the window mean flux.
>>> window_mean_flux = 15.4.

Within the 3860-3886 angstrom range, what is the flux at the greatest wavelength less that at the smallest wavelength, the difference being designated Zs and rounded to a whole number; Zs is -2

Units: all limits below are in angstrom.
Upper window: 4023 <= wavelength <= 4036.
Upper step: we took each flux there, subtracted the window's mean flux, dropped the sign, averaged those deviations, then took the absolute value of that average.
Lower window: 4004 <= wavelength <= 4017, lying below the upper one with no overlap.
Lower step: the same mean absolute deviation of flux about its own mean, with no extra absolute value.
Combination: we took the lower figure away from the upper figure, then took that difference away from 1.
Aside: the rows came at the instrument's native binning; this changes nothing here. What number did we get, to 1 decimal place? 1.4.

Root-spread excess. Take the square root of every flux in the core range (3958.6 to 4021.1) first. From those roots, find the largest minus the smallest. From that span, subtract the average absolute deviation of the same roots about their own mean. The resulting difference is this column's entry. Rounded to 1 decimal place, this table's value 1.6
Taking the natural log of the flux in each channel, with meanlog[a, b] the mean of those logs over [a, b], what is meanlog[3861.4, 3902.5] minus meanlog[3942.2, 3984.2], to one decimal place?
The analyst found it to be 0.1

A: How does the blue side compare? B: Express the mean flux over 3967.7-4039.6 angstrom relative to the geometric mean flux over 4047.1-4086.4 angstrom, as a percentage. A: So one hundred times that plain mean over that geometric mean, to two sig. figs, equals 91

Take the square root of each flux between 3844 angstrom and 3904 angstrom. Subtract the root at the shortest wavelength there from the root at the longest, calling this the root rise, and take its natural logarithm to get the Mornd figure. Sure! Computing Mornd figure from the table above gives -2.7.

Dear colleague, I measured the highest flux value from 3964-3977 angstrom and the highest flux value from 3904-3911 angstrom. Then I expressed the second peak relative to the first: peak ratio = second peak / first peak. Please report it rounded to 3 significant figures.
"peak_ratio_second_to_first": 1.21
